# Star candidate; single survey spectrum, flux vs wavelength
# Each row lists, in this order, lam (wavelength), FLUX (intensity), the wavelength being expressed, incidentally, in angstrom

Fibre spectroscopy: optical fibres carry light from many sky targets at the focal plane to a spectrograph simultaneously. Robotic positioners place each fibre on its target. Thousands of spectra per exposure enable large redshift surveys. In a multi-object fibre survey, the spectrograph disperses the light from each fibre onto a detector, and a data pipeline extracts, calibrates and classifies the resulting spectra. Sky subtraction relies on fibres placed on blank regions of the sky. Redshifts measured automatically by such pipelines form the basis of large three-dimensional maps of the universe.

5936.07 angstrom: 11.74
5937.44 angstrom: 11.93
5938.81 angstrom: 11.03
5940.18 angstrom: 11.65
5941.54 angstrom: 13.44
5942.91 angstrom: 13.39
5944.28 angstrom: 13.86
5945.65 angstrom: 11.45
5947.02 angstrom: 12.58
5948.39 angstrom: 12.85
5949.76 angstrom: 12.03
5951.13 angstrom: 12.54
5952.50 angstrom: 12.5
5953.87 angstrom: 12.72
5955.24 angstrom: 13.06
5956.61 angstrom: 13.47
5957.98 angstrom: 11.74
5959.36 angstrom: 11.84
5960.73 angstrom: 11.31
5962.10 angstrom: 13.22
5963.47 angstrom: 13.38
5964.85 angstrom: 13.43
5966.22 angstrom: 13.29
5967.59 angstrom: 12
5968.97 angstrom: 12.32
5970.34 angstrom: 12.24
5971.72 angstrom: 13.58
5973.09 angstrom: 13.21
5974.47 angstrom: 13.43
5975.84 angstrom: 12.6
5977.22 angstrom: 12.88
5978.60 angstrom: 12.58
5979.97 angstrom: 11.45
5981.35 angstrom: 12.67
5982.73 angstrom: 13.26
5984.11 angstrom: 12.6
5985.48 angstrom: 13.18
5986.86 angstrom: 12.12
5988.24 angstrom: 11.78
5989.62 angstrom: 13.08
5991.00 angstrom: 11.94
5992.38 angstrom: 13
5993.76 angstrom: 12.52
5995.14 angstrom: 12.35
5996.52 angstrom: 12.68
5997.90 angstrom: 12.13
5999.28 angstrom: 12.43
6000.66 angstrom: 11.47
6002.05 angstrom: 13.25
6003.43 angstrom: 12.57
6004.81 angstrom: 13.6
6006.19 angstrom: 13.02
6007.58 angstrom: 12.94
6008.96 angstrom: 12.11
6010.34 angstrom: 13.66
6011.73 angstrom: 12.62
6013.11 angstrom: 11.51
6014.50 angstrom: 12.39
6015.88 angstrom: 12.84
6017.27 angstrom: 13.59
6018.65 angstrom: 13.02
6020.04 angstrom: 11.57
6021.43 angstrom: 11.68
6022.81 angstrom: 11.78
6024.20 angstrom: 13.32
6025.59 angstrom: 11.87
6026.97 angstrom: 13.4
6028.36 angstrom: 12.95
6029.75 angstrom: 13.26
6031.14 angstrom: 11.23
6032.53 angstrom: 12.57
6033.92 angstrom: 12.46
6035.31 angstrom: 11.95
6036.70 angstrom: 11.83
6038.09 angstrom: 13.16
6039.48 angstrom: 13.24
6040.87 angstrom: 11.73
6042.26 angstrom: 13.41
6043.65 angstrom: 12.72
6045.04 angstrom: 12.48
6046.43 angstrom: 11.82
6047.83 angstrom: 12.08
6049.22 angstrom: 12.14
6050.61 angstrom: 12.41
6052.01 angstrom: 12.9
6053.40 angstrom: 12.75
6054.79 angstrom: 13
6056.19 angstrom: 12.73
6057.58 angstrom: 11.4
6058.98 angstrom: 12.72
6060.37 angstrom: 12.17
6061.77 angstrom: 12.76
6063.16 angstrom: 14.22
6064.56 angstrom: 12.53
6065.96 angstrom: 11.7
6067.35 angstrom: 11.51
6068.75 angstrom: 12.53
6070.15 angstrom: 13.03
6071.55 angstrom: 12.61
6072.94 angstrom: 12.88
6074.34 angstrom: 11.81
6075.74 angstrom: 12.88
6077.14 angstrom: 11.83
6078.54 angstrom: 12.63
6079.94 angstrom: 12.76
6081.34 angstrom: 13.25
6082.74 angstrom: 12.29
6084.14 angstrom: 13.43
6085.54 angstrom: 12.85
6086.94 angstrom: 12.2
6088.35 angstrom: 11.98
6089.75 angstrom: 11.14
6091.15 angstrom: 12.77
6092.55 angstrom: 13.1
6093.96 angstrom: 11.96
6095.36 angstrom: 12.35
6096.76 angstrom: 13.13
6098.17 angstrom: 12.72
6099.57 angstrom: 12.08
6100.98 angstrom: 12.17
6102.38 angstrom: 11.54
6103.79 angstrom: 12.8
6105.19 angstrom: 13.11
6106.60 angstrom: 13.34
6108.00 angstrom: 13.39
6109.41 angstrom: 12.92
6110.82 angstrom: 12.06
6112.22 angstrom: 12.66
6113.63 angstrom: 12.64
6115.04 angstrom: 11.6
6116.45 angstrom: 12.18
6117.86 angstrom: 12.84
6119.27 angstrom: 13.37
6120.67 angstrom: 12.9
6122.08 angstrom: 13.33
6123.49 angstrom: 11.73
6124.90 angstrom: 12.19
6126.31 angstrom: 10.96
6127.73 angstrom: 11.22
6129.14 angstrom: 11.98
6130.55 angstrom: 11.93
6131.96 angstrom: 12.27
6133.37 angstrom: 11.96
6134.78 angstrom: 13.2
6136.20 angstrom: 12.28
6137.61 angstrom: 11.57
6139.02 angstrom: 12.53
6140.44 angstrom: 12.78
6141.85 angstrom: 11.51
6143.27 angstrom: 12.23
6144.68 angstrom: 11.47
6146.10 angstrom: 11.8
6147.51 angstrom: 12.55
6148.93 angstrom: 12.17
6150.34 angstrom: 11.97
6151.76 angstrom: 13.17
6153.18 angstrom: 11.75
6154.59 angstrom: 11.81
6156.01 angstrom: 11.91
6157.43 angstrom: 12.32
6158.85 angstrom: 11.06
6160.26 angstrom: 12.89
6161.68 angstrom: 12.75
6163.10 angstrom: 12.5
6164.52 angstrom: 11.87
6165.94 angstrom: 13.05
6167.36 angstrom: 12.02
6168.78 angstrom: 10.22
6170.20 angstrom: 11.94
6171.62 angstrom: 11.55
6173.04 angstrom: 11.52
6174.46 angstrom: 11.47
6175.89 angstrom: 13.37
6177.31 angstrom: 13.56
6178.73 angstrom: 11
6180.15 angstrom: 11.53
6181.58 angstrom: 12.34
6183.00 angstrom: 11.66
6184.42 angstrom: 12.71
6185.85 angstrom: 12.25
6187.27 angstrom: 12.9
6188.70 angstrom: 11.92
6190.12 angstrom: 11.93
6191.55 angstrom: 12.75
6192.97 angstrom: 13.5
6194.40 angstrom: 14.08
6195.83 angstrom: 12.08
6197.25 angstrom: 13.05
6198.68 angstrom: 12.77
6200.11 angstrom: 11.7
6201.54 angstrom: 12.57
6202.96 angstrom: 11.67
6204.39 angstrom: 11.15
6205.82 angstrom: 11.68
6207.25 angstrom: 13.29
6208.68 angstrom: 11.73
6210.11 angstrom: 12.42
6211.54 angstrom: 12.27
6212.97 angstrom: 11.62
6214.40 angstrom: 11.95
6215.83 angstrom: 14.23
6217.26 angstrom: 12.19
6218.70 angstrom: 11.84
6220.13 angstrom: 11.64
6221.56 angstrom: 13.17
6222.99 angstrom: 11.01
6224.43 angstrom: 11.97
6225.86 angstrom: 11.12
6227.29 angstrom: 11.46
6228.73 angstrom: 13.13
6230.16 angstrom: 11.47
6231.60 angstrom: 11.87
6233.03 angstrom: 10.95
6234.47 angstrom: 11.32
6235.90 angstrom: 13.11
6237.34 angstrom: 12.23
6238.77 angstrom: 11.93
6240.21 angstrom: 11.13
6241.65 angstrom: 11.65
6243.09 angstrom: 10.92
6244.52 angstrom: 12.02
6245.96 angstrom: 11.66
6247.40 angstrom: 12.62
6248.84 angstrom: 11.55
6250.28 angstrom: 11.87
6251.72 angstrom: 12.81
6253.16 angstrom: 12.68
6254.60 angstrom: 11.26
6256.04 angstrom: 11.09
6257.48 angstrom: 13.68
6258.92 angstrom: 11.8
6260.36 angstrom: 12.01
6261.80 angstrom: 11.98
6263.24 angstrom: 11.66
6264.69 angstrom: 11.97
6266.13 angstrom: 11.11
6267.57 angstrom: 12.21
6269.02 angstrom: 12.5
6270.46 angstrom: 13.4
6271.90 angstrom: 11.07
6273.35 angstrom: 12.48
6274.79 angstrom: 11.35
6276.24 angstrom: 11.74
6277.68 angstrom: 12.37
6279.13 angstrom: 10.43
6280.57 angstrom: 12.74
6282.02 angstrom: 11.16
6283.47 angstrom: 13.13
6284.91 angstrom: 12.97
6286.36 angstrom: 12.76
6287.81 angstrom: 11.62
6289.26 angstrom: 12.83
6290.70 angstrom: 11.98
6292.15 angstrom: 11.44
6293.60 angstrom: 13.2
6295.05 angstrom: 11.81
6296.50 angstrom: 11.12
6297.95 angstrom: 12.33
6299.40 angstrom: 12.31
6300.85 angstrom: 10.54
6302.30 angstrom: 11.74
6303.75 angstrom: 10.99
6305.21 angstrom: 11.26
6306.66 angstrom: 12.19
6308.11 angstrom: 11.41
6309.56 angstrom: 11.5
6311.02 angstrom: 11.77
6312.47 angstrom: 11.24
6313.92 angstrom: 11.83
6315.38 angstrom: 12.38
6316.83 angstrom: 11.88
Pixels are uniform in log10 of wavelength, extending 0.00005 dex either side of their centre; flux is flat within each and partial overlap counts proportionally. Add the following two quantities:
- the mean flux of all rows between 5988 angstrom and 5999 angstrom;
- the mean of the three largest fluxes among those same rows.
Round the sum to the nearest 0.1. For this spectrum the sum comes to 25.4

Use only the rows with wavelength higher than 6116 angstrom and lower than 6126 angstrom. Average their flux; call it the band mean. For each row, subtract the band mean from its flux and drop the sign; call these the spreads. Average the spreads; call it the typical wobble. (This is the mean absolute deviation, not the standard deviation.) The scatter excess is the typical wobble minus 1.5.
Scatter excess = -0.97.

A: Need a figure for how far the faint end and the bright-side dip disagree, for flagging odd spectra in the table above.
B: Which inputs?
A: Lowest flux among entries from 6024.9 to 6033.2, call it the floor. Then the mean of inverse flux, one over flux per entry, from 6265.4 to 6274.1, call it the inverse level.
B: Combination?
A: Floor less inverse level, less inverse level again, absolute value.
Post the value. 11.1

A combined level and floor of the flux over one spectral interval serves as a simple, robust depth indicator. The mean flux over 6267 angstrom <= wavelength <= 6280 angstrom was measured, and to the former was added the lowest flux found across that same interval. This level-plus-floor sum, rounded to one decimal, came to 22.4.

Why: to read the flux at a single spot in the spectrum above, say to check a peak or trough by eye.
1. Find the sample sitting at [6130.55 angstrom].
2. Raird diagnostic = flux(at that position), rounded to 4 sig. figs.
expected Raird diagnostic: 11.93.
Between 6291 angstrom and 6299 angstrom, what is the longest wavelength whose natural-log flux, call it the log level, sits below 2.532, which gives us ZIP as 6297.95 angstrom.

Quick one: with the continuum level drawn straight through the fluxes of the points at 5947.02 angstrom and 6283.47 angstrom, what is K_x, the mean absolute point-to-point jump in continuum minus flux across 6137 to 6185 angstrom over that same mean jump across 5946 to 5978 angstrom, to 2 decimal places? 1.50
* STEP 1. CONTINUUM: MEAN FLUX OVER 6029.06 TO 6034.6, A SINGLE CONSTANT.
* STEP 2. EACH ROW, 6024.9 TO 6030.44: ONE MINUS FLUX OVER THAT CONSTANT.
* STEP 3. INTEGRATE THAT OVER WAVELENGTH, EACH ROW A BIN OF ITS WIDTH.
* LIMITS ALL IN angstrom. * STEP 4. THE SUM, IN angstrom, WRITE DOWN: -0.22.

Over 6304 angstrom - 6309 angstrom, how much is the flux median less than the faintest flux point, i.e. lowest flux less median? -0.15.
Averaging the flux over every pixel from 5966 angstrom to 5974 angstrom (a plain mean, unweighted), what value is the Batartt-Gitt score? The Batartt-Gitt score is 12.8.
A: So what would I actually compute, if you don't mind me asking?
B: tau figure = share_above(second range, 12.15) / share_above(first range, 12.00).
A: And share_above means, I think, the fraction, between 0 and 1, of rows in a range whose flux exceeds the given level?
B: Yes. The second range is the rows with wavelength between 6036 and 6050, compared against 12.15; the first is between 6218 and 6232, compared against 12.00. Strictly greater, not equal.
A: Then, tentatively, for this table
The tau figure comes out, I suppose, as 2.5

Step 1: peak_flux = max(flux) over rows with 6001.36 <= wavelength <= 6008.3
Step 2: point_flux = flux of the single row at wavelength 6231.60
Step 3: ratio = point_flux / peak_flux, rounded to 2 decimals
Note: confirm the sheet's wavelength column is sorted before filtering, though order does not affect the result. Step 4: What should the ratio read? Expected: 0.87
